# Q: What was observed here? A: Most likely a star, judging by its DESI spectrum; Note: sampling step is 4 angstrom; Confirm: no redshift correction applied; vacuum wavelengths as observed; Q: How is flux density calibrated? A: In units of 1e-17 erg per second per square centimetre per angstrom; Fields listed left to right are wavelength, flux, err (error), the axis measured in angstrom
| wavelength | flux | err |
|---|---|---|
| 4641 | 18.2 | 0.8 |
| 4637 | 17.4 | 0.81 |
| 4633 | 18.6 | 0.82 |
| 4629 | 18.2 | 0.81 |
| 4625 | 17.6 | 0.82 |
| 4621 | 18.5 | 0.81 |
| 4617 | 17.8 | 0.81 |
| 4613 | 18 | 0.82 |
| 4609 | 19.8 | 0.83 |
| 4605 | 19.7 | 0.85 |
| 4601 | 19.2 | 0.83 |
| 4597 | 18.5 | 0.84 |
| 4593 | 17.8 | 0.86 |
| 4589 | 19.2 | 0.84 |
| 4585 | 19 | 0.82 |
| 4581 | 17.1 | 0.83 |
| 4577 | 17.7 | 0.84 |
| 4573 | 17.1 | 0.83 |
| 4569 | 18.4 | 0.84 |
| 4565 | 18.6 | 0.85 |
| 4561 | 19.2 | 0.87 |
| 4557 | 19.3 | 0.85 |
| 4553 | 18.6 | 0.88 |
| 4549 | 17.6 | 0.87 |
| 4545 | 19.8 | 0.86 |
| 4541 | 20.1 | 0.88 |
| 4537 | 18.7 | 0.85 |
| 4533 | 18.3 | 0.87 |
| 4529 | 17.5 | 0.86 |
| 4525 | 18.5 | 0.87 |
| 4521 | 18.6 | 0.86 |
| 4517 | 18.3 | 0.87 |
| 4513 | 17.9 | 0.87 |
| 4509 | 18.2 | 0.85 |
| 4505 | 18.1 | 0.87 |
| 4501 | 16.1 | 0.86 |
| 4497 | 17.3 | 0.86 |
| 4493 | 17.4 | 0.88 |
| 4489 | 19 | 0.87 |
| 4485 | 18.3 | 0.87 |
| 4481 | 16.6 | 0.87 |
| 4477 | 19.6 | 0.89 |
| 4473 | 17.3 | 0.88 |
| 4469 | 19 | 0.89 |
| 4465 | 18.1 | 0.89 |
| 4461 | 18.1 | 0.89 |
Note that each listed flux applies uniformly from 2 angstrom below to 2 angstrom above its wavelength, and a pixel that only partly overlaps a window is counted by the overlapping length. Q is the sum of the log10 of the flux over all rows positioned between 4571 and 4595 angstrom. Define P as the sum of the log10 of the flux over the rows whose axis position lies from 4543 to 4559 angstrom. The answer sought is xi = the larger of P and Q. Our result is 7.5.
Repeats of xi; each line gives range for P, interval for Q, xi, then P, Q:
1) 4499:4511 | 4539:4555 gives 5.1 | 4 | 5.1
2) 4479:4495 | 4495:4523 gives 8.7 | 5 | 8.7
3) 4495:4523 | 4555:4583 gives 8.8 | 9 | 8.8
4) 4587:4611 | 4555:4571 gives 7.7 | 8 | 5.1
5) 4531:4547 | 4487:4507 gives 6.2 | 5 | 6.2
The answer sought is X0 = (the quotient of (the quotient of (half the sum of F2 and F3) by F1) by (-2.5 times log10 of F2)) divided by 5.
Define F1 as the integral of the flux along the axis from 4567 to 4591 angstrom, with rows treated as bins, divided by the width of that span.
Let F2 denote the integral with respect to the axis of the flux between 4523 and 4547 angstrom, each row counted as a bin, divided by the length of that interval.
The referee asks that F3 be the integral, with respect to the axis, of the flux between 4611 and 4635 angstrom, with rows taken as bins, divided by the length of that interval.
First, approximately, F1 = 18.08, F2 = 18.8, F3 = 18.1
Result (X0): -0.0641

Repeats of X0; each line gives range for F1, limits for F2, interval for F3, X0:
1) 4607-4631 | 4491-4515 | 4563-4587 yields -0.0623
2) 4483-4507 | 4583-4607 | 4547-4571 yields -0.0664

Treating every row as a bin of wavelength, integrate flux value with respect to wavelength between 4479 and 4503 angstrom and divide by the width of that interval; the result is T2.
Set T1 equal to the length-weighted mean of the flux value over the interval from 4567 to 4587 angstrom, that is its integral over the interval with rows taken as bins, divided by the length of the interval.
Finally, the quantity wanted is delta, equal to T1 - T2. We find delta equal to 0.41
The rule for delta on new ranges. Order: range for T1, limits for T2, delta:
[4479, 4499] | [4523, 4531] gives -0.28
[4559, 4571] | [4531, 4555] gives -0.12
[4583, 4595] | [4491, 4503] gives 1.73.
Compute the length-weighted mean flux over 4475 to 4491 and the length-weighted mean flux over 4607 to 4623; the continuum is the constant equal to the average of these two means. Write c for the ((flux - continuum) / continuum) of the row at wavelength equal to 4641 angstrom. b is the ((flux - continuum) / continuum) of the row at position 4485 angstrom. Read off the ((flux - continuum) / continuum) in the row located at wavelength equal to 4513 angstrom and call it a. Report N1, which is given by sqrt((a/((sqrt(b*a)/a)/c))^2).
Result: 0.0008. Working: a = -0.030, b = -0.008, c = -0.014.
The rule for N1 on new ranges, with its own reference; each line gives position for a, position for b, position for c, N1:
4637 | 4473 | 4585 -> 0.0016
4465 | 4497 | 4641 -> 0.0001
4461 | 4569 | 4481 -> 0.0050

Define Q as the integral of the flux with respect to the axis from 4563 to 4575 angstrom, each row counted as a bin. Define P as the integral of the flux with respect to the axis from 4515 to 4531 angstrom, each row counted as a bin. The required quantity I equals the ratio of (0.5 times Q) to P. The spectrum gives 0.37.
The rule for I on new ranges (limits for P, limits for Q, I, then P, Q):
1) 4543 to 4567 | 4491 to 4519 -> 0.55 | 452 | 493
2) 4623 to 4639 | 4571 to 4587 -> 0.49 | 287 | 284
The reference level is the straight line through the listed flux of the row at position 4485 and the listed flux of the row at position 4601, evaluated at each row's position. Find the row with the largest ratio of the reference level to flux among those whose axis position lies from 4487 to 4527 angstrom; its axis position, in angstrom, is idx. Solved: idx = 4501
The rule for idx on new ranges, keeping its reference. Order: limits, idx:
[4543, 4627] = 4581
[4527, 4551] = 4549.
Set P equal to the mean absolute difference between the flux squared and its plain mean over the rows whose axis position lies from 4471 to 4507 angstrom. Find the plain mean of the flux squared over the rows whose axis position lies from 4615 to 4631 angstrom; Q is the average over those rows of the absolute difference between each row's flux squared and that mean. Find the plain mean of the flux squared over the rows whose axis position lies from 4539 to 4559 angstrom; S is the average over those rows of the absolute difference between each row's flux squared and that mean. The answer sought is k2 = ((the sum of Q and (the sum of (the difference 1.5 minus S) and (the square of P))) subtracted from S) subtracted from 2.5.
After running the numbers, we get 977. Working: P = 31.9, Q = 12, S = 30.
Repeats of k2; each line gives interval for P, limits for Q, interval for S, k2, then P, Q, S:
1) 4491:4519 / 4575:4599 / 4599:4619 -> 381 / 20.3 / 25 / 30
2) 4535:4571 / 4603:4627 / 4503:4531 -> 537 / 22.9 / 30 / 10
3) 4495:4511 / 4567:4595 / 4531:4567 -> 613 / 25.1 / 26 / 23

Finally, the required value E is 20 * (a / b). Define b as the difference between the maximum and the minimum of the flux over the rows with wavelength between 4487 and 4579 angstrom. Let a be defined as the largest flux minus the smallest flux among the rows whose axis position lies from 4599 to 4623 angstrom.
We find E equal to 10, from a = 2.00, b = 4.0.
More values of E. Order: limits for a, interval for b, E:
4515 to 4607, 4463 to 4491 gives 20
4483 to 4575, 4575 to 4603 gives 38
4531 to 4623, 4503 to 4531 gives 55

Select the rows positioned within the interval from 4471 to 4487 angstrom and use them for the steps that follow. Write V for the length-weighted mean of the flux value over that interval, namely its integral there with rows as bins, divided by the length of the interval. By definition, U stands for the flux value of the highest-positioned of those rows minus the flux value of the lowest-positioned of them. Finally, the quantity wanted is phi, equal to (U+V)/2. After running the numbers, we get 9.5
